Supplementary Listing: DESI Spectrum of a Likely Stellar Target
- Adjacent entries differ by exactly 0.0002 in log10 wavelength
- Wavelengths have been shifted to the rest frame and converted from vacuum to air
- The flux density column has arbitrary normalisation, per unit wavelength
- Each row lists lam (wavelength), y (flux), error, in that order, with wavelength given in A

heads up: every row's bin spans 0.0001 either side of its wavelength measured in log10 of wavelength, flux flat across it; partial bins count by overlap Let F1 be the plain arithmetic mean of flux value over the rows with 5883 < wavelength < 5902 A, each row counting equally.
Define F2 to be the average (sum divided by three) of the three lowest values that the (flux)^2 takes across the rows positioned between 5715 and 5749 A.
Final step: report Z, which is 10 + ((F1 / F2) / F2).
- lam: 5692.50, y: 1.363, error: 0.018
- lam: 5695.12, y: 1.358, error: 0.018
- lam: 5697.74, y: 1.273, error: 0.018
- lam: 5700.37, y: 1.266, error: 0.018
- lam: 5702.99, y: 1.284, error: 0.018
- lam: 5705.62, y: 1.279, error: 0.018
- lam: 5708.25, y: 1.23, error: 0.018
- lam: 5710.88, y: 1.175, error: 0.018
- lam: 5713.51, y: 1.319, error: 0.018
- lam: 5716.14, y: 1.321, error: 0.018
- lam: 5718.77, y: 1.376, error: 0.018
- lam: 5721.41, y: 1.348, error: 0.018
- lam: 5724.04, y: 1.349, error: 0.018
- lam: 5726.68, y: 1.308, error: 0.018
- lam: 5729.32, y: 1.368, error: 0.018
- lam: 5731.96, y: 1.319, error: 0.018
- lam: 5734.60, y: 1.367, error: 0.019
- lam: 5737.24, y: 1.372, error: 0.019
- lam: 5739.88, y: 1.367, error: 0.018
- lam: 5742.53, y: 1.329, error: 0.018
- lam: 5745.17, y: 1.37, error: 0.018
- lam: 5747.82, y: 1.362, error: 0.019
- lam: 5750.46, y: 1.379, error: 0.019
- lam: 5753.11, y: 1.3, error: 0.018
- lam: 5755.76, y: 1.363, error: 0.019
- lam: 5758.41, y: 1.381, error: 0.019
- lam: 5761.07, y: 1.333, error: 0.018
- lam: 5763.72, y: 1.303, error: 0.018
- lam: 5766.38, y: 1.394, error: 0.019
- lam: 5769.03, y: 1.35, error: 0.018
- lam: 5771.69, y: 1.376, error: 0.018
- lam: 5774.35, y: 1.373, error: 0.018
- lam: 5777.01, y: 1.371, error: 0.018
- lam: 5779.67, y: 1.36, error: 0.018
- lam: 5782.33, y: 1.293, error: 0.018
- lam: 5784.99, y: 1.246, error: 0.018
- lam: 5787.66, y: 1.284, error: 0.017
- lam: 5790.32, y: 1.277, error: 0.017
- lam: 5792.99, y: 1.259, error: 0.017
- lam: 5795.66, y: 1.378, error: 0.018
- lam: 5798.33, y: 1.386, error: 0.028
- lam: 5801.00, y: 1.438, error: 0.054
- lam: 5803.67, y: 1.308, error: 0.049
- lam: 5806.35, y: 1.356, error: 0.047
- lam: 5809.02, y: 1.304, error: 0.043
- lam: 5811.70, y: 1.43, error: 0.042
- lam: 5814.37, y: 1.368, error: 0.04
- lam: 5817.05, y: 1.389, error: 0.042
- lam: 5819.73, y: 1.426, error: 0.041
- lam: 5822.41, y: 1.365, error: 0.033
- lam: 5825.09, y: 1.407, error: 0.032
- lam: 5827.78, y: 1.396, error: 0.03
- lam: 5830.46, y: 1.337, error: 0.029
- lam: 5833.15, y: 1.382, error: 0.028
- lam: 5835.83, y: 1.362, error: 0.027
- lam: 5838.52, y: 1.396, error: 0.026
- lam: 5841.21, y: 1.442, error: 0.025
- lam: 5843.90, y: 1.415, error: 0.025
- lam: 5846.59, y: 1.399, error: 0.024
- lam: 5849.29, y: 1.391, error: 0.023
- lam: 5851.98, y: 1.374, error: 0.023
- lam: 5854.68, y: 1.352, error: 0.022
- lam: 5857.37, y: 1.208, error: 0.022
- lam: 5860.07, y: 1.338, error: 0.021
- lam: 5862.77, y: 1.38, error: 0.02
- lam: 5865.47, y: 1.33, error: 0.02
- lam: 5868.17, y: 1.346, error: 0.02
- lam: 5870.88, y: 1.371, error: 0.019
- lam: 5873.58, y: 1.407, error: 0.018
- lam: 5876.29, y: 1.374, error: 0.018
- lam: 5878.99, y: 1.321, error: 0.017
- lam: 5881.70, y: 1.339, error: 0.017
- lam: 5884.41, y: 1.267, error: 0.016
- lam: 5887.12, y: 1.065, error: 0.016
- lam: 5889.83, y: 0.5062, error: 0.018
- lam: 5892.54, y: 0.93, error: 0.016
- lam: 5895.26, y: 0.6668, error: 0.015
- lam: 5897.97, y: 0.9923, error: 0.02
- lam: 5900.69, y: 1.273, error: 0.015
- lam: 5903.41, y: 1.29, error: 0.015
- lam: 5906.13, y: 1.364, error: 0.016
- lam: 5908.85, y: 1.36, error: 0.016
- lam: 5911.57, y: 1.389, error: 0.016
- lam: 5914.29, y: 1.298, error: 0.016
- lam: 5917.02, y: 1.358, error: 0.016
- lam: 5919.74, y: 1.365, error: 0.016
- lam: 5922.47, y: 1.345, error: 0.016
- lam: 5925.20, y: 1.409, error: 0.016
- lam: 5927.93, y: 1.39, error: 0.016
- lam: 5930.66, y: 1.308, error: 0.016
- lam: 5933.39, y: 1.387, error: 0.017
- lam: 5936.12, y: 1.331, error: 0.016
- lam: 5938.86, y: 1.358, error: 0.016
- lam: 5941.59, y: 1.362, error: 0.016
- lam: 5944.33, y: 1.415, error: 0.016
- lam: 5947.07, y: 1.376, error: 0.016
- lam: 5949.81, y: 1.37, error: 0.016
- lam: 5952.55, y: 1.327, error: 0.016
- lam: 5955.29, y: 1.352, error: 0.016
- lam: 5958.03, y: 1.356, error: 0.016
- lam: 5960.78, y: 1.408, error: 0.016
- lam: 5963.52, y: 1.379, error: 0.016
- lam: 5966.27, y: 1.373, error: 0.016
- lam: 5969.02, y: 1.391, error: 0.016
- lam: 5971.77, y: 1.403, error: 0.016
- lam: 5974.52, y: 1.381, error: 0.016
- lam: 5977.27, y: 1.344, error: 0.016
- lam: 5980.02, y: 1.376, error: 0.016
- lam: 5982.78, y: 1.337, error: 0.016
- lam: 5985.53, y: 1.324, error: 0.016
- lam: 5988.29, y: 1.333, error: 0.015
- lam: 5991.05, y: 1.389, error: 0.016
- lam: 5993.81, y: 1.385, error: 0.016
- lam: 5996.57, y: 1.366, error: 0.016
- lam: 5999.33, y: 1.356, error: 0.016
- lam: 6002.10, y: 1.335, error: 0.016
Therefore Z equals 10.3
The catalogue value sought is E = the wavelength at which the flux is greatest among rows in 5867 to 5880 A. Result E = 5873.58 A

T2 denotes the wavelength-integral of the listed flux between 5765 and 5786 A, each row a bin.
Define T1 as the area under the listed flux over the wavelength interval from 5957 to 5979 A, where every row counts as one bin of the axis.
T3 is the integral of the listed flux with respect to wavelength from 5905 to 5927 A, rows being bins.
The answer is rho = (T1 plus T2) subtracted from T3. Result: -28.7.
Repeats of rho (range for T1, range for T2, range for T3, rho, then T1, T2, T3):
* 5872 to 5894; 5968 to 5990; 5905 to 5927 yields -25.3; 25.3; 29.9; 30.0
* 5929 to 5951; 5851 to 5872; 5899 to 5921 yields -28.8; 30.0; 28.1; 29.3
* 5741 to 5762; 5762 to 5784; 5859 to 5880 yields -29.6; 28.4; 29.7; 28.5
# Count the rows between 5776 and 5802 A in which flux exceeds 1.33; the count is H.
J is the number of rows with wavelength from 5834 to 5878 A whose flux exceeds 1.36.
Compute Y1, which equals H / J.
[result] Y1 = 0.5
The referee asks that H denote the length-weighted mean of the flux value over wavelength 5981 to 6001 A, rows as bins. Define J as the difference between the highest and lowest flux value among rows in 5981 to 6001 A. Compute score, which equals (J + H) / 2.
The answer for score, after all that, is 0.71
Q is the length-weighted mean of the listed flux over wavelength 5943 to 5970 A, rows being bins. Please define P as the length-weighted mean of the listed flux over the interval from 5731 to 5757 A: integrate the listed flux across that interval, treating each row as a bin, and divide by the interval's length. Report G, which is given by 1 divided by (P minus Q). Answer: -48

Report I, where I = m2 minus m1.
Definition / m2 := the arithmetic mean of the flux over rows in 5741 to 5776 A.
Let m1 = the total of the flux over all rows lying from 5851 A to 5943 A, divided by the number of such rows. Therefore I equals 0.09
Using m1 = 1.27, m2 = 1.355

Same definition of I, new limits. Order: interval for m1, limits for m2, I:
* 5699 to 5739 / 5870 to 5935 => -0.07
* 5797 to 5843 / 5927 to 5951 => -0.02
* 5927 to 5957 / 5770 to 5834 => -0.01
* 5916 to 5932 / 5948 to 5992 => 0.00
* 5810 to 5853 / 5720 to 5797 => -0.05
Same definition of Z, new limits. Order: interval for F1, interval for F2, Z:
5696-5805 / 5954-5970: 10.4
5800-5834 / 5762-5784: 10.5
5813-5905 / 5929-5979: 10.4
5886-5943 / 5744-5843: 10.5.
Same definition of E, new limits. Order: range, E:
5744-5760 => 5758.41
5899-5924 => 5911.57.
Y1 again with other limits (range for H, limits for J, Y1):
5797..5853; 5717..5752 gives 2.4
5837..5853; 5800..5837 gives 0.6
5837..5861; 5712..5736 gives 2.7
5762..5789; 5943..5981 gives 0.6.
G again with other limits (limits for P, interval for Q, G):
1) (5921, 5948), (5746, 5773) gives 75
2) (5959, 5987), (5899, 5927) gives 34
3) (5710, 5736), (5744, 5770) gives -39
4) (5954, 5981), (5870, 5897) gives 4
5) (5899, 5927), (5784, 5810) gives 60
